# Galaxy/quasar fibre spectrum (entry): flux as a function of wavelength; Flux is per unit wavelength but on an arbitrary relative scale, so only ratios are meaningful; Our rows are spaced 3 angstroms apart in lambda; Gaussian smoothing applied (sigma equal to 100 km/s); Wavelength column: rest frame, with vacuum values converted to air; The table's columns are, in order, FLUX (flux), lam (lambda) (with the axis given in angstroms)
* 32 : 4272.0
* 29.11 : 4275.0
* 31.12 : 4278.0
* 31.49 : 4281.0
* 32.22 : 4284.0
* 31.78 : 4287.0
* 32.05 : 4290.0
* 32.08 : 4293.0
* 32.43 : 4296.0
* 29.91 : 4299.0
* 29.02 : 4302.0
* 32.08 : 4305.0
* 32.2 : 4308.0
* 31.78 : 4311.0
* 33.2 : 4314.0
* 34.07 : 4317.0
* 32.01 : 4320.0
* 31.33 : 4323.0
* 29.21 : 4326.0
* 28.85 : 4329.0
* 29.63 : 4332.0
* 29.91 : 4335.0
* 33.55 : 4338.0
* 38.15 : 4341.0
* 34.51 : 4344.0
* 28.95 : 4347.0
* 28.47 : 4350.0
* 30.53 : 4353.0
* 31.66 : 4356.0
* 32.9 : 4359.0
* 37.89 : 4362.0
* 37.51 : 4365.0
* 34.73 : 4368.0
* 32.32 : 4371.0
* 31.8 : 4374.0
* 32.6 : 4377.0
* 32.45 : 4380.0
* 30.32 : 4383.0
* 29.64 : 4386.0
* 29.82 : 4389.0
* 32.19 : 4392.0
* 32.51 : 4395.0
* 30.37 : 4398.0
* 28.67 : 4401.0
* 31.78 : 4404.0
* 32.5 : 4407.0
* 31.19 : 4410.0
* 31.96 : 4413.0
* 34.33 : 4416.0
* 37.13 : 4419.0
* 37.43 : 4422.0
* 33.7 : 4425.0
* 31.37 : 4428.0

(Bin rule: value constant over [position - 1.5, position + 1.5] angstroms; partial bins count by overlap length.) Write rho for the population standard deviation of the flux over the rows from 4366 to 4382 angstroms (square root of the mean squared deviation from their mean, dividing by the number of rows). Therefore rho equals 1.01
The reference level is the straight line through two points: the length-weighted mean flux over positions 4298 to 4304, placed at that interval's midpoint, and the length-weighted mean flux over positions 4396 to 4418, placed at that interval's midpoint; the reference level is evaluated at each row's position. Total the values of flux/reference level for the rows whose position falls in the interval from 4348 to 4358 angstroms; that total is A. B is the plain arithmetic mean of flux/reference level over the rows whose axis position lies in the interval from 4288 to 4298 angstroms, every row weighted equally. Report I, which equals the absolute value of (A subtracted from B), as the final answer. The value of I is 1.87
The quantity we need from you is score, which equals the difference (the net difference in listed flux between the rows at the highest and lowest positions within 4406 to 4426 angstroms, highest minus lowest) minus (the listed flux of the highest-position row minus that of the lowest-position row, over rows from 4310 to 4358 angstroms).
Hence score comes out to 1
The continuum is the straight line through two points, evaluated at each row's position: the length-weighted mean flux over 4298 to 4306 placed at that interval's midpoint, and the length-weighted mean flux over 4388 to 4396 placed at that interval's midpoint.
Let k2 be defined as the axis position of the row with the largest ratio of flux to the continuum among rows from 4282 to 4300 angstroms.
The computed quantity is 4296.0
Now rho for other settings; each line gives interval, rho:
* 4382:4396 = 1.21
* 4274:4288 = 1.08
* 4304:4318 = 0.85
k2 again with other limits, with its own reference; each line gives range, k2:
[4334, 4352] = 4341.0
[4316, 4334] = 4317.0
